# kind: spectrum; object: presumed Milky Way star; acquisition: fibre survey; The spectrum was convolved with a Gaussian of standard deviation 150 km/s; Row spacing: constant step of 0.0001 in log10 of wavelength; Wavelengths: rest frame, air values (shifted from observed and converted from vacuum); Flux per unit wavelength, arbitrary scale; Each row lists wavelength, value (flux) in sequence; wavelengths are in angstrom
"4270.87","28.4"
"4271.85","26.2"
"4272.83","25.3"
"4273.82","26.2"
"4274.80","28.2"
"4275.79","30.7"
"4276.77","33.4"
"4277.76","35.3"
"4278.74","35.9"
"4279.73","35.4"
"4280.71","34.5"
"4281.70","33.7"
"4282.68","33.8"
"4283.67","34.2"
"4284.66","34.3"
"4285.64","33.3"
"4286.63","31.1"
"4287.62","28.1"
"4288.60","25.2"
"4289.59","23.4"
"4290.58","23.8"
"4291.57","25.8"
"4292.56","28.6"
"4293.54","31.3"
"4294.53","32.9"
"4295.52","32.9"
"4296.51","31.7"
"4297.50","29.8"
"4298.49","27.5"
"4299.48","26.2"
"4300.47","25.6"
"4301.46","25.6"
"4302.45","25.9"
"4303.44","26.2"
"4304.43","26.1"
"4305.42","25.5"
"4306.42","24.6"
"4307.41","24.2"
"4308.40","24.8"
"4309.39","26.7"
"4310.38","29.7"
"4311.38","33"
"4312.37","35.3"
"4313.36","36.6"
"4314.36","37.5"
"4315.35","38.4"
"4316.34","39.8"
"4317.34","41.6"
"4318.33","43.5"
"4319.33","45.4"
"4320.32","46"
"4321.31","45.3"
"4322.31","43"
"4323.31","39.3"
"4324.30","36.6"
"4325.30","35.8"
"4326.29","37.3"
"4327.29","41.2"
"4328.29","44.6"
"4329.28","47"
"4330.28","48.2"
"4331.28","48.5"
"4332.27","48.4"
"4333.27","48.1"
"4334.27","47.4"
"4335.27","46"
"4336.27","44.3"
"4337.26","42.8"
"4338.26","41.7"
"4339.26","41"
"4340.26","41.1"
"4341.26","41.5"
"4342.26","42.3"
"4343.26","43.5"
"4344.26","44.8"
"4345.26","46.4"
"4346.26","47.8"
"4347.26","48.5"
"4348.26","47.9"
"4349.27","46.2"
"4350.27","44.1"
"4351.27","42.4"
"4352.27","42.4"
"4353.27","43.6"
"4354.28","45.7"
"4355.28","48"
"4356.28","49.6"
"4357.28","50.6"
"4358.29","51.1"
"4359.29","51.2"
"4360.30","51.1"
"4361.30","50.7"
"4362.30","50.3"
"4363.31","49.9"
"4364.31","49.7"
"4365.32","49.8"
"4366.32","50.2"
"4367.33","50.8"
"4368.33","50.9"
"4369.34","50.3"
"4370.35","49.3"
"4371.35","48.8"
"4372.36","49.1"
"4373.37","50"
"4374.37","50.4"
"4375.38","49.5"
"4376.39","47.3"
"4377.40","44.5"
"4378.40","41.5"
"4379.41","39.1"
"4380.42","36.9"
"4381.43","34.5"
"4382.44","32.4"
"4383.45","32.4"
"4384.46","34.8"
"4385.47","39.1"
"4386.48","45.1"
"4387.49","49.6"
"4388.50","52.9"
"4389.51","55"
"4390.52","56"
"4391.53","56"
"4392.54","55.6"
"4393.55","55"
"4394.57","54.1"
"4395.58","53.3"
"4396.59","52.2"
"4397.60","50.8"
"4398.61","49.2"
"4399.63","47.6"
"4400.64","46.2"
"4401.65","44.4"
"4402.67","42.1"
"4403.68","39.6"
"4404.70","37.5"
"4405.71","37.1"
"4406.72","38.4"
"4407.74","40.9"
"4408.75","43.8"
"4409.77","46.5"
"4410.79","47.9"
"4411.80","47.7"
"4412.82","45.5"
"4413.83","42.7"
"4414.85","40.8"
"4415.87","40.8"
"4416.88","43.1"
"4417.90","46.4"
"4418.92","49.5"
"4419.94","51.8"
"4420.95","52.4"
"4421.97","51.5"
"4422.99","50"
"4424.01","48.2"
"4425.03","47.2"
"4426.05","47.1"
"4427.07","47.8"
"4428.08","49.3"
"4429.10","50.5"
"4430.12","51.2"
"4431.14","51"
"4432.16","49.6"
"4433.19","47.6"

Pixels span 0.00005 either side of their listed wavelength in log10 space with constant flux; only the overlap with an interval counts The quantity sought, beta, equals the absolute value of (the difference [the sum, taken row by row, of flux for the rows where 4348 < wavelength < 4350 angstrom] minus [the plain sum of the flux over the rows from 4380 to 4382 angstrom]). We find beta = 23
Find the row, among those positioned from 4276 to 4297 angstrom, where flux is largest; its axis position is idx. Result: 4278.74 angstrom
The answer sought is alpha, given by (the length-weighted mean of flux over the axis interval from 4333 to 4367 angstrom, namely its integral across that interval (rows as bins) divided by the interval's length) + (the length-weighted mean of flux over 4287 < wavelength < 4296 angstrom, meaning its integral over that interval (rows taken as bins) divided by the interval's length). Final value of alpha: 74.6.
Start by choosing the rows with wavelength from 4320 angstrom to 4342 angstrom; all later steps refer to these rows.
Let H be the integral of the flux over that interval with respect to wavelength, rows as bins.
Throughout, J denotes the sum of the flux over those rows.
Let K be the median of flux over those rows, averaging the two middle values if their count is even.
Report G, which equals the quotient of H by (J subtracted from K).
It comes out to -1.05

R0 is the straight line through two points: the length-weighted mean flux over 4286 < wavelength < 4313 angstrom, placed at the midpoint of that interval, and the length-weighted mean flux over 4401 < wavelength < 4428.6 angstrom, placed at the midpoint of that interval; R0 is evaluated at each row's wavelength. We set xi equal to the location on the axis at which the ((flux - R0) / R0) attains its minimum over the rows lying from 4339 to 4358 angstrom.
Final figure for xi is 4352.27 angstrom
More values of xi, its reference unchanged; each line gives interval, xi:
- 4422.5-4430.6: 4426.05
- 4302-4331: 4307.41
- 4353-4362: 4353.27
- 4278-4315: 4307.41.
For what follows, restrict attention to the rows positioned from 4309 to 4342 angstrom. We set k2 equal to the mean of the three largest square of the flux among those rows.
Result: 2339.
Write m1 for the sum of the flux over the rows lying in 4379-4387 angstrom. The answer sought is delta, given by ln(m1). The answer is 5.68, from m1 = 294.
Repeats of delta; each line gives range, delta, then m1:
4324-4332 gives 5.83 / 339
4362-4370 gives 6.00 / 402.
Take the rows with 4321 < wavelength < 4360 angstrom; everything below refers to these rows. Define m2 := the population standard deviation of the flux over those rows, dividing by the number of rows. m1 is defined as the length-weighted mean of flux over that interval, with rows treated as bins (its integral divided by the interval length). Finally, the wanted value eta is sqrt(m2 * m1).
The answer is 13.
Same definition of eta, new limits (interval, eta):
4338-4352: 11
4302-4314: 11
